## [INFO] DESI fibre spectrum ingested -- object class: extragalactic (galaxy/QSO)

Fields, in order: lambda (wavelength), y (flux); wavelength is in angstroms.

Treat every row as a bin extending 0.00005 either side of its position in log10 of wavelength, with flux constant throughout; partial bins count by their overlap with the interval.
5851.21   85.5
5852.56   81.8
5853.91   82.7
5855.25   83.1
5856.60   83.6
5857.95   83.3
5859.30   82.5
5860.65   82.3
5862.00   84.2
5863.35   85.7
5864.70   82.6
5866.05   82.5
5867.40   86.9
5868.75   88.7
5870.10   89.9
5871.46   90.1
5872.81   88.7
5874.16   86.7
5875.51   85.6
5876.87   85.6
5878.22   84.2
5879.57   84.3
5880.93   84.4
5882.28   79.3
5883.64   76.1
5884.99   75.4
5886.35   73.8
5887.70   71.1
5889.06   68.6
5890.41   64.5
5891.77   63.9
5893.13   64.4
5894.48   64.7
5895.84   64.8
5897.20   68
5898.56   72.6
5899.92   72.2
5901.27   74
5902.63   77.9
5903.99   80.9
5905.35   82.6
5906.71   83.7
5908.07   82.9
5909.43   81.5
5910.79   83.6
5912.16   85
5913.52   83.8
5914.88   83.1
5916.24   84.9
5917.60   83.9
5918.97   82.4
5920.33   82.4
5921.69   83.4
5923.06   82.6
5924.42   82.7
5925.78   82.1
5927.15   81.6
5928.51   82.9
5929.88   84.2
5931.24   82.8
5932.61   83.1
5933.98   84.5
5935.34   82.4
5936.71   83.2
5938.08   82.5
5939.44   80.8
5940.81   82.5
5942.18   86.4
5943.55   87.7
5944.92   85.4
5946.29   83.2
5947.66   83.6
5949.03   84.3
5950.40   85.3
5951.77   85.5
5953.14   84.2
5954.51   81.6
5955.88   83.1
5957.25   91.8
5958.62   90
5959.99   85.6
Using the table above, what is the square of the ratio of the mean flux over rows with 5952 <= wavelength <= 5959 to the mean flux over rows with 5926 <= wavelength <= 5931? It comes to 1.08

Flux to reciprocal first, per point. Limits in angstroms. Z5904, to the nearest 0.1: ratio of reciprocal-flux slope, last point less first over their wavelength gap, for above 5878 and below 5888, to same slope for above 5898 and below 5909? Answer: -1.3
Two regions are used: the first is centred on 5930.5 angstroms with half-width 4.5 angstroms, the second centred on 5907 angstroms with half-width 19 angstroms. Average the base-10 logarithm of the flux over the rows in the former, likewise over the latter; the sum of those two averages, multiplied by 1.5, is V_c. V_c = 5.71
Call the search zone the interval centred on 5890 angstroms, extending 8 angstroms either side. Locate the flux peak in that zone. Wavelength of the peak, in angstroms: 5882.28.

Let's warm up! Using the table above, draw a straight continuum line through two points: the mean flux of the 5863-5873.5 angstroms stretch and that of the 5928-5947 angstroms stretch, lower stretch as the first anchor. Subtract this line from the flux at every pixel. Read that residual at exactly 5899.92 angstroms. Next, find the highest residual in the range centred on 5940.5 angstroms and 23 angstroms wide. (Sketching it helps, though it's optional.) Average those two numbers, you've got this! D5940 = -4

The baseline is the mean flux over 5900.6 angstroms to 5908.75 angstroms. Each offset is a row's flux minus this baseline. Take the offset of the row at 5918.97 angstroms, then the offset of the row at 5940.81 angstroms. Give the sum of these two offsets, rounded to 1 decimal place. 4.2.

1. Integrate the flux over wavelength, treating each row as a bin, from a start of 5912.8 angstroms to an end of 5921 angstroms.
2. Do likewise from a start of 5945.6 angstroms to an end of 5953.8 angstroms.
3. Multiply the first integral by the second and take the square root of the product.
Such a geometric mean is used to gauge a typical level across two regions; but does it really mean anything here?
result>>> 688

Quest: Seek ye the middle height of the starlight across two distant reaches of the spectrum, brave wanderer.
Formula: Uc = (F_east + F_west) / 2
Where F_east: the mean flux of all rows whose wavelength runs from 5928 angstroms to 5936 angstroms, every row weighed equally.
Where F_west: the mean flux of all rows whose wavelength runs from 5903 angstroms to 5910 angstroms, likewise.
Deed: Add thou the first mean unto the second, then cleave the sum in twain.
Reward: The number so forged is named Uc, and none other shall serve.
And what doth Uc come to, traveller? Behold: 83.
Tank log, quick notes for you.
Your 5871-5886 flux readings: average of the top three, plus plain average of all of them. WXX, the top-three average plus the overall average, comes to 172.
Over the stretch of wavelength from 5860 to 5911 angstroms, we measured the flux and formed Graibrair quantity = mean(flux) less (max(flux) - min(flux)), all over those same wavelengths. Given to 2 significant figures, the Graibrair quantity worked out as 53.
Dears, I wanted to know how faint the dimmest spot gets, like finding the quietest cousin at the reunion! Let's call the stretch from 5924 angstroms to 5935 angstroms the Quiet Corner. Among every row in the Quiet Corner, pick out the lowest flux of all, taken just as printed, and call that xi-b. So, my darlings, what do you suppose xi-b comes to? 81.6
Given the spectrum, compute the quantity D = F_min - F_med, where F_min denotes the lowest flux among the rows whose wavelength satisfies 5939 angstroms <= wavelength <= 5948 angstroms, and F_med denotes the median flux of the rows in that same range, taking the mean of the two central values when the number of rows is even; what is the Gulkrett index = -3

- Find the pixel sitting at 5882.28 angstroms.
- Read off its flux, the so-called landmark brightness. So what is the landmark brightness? 79.3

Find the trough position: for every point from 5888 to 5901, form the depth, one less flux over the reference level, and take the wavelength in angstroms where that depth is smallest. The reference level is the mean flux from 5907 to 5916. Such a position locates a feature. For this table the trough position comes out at 5898.56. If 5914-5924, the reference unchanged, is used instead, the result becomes 5916.24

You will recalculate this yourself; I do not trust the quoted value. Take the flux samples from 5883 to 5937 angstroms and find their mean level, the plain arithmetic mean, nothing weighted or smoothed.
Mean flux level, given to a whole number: 78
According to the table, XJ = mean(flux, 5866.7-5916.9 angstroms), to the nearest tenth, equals 78.9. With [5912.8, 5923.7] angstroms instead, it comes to 83.3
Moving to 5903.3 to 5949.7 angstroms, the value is 83.3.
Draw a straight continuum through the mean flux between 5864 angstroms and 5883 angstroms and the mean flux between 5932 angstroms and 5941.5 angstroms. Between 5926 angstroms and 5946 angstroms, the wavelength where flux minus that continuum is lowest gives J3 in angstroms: 5939.44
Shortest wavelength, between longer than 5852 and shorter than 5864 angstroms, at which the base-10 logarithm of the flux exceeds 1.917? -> 5853.91 angstroms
